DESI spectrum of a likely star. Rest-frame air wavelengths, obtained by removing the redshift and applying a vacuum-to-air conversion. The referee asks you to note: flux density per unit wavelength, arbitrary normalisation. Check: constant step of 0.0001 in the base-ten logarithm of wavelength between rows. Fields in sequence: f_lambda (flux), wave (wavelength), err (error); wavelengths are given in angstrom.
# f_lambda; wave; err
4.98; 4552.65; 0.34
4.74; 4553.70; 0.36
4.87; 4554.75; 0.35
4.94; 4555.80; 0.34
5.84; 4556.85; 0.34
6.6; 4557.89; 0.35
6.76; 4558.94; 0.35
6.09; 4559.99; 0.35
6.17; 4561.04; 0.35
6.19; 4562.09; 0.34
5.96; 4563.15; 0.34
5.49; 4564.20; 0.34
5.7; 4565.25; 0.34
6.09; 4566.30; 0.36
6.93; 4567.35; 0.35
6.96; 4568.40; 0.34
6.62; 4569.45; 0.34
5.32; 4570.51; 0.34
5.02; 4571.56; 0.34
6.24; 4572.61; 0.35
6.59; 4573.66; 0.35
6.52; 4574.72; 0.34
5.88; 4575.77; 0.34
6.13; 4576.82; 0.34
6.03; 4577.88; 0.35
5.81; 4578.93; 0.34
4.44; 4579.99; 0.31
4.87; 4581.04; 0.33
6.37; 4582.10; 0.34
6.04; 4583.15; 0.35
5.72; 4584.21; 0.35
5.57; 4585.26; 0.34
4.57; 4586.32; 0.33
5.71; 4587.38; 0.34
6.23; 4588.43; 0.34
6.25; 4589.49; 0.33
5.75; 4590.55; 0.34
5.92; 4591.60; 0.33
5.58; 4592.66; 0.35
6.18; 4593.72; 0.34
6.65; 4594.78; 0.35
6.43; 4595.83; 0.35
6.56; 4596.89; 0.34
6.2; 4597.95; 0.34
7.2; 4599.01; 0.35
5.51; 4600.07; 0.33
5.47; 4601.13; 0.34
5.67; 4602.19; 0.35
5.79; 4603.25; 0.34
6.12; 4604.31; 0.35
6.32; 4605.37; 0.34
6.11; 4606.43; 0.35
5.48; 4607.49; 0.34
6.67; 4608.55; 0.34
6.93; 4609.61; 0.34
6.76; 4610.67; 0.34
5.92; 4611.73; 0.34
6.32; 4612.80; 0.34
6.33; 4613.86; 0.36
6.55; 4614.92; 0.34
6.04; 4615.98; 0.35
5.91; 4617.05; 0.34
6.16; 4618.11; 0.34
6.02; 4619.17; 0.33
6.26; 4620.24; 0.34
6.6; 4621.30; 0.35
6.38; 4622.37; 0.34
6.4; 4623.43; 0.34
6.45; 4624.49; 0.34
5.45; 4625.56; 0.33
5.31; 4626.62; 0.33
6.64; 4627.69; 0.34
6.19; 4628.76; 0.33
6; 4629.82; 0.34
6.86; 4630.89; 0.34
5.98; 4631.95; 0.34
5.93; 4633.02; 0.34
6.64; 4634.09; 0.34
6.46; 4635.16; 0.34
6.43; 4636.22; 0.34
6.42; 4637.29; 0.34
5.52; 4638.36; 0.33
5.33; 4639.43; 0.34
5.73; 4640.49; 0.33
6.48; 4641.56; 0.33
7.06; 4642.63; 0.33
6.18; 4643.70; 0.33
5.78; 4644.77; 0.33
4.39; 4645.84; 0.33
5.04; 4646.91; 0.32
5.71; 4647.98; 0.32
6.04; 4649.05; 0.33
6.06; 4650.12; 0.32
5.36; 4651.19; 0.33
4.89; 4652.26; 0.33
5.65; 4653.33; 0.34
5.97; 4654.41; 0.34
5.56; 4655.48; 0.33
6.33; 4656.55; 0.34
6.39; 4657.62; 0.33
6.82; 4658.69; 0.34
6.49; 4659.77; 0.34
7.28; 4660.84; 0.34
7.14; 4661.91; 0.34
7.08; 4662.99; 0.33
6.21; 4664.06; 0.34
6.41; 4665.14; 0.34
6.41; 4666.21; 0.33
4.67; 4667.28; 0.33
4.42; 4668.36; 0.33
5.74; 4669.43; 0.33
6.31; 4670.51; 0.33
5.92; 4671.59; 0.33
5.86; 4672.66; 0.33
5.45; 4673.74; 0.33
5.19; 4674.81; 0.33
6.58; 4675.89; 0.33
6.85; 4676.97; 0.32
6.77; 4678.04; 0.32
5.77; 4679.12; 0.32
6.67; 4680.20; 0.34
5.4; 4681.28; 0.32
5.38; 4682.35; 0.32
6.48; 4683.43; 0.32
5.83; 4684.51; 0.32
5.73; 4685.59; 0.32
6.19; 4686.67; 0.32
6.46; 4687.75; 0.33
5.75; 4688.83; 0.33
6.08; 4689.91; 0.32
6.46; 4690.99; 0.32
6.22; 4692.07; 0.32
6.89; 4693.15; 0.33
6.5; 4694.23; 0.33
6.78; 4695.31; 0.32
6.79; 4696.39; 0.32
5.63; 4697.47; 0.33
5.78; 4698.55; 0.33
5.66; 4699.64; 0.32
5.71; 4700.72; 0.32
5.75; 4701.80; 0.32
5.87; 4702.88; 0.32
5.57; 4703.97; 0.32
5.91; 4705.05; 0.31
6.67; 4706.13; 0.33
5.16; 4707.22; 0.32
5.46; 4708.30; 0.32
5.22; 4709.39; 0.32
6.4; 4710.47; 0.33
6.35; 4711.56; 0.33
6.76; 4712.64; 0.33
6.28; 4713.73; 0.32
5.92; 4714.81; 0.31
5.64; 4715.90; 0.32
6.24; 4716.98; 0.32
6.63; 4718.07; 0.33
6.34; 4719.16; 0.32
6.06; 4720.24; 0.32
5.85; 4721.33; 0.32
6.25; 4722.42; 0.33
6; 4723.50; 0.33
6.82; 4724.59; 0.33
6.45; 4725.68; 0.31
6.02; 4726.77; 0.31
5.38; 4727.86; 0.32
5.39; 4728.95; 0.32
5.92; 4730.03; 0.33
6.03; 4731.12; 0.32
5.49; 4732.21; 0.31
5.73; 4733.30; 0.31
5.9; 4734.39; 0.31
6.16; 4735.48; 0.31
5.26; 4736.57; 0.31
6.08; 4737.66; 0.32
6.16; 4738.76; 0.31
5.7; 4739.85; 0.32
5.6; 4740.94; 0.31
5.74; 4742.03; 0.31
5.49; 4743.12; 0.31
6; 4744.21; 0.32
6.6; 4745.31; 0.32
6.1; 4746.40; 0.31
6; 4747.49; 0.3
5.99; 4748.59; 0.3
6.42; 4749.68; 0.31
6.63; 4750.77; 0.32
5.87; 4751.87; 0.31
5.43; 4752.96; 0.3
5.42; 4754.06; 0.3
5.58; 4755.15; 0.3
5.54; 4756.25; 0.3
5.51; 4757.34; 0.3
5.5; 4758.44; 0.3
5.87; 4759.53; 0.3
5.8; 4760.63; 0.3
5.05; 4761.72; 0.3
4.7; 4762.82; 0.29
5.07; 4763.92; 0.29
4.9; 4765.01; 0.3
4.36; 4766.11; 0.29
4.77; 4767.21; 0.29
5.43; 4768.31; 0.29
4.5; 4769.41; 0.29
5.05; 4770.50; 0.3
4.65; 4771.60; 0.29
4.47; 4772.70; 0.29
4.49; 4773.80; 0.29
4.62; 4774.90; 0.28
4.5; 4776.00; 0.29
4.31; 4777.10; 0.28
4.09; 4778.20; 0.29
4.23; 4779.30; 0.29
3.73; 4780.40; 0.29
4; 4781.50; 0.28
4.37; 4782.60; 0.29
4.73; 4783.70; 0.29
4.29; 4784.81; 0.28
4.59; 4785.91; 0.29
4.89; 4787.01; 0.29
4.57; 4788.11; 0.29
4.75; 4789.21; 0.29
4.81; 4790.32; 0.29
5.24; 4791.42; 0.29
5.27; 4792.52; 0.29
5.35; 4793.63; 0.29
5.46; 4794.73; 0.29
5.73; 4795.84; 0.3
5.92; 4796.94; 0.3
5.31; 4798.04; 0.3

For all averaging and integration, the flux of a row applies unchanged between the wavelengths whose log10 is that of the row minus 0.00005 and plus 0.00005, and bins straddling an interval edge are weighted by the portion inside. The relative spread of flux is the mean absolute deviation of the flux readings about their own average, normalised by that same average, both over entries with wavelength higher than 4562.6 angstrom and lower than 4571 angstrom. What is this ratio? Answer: 0.086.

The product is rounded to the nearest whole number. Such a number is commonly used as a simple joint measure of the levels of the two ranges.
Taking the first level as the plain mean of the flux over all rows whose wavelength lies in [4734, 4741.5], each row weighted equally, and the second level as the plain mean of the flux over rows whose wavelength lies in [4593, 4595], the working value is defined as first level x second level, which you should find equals 37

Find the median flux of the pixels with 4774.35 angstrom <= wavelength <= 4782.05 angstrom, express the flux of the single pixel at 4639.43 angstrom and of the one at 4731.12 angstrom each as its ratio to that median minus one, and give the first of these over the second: 0.6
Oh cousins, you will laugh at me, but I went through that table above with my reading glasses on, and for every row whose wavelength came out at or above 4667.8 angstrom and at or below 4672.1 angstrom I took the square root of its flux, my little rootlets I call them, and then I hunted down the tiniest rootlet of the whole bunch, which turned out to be 2.10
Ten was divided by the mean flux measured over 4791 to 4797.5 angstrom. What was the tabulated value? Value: 1.82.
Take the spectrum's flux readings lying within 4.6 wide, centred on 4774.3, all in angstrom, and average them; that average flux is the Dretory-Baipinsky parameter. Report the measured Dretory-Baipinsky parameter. 4.52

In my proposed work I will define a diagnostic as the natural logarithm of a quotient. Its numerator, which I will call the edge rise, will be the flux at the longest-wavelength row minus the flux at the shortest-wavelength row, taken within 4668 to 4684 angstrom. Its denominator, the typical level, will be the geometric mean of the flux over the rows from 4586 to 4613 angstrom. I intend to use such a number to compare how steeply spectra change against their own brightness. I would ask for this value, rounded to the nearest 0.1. -1.1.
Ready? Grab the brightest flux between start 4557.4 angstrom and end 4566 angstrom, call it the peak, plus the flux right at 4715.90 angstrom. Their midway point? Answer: 6.2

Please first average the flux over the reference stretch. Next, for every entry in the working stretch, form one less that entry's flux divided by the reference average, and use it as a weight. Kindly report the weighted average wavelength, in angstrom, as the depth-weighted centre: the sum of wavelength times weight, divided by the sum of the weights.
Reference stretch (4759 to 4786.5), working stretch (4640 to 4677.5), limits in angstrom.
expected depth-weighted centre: 4659.2 angstrom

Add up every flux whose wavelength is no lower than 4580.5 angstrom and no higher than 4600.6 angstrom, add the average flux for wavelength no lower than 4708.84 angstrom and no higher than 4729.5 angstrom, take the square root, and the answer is 10.9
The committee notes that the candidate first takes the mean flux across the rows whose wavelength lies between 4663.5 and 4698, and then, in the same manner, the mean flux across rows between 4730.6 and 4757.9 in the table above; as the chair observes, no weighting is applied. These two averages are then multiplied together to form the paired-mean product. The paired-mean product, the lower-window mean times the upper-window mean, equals 35.5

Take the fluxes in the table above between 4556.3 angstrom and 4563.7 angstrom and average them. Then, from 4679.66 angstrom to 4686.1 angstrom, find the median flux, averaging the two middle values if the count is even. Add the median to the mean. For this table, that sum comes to 12.0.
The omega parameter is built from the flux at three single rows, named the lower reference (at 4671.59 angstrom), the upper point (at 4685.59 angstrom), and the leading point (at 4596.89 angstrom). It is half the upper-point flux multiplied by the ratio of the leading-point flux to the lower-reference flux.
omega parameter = 3.2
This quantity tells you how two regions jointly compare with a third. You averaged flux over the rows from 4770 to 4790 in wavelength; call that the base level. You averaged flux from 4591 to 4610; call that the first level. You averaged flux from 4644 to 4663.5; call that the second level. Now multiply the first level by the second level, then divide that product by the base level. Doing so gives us 8.3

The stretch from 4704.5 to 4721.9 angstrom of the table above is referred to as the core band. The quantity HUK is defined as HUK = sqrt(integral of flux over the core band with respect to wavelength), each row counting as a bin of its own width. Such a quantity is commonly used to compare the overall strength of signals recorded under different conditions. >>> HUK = 10.3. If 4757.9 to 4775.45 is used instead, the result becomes 9.3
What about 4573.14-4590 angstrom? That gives 9.9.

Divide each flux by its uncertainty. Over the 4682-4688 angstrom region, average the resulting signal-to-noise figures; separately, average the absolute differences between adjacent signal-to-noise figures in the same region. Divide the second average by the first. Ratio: 0.080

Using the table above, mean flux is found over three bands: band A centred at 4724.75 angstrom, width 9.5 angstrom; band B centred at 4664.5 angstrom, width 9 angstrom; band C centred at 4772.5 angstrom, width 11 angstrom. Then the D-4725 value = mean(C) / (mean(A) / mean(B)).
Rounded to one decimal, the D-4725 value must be 4.8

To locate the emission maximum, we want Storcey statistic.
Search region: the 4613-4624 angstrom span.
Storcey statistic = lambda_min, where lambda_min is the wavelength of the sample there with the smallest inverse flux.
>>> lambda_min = 4621.30 angstrom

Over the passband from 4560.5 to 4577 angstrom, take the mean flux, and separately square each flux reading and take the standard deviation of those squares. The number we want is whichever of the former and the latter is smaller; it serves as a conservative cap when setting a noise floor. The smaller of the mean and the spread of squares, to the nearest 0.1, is 6.1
